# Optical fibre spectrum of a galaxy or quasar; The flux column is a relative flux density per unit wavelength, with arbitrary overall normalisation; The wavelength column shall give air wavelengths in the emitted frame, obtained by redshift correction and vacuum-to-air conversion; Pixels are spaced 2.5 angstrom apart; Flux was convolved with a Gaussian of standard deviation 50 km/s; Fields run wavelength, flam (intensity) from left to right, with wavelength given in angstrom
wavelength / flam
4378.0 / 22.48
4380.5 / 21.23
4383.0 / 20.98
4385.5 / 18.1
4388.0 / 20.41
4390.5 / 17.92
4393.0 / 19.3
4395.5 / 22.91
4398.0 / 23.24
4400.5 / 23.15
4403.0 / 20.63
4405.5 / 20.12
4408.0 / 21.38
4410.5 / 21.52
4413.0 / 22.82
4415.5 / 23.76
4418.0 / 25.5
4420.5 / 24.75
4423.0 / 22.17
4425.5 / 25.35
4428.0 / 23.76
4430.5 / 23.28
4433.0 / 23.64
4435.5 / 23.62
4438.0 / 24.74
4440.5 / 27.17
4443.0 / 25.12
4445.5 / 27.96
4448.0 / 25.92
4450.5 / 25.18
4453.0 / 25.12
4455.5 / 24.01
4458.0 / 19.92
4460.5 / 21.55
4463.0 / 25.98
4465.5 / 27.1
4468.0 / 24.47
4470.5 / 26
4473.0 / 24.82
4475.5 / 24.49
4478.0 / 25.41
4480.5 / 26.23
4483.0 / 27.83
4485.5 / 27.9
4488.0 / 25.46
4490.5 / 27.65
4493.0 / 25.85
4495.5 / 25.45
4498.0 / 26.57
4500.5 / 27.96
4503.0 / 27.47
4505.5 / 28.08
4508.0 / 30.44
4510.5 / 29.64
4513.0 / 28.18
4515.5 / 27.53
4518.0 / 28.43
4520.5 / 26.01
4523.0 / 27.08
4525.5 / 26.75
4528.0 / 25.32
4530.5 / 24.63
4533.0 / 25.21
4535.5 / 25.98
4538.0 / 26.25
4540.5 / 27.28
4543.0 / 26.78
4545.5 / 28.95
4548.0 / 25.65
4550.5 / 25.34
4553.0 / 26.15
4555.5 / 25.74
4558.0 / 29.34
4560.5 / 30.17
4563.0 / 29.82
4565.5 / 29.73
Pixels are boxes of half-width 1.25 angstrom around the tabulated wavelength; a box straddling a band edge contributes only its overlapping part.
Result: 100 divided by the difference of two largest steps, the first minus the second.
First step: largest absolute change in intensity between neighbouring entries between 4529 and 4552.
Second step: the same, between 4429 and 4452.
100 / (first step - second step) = 217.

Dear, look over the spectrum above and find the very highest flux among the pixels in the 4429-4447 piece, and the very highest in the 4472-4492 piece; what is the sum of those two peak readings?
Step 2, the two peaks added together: 56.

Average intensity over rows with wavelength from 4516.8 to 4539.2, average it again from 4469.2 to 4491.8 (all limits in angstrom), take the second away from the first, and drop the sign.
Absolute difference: 0.0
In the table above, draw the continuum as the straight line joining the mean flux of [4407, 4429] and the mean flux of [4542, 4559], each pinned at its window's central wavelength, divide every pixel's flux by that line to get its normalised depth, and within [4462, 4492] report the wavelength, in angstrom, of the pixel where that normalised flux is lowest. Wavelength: 4475.5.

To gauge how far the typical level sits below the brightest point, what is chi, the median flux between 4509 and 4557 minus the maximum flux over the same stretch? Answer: -3.39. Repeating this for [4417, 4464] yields -3.21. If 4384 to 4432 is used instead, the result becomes -2.68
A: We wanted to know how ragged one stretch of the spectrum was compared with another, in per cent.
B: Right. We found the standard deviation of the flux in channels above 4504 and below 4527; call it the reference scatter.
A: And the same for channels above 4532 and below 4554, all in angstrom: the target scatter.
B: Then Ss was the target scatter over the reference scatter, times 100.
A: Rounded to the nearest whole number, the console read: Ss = 84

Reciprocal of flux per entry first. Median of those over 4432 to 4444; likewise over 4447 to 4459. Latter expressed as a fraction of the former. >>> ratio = 0.98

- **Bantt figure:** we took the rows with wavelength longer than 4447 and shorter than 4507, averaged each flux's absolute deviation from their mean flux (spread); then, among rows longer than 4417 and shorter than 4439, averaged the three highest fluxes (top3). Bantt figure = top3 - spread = 24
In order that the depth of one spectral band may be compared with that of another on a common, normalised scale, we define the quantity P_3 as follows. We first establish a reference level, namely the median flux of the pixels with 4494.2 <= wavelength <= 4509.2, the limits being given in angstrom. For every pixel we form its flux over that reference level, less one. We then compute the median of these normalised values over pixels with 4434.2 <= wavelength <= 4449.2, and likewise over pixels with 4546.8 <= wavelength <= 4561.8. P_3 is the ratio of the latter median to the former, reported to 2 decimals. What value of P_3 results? 0.81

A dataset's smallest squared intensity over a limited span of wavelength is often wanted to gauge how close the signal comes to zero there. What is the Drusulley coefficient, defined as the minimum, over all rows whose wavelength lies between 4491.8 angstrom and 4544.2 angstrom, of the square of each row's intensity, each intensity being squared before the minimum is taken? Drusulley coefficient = 607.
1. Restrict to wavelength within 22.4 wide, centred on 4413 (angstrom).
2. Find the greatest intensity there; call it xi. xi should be 25.5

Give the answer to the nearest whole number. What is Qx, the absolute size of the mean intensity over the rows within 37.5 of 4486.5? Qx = 26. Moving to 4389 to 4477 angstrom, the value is 24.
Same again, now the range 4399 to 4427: 23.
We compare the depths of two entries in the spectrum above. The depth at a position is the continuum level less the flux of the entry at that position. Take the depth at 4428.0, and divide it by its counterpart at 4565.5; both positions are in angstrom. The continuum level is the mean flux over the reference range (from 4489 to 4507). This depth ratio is -1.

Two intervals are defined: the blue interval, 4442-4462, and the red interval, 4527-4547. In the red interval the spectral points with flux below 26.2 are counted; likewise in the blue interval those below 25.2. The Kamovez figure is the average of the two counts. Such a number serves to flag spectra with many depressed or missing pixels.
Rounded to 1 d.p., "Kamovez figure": 5.0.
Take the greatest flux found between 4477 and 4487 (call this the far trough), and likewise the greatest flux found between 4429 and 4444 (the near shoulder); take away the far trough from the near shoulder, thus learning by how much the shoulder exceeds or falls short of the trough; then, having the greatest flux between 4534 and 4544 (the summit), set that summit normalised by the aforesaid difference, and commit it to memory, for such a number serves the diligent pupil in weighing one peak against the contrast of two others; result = -37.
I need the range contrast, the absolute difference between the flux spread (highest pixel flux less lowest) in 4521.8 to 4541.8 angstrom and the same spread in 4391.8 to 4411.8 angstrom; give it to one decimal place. 1.3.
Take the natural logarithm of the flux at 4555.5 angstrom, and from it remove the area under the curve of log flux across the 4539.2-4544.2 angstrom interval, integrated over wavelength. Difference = -13.2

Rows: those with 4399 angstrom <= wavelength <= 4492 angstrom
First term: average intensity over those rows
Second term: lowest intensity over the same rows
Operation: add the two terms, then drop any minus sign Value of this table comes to 44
